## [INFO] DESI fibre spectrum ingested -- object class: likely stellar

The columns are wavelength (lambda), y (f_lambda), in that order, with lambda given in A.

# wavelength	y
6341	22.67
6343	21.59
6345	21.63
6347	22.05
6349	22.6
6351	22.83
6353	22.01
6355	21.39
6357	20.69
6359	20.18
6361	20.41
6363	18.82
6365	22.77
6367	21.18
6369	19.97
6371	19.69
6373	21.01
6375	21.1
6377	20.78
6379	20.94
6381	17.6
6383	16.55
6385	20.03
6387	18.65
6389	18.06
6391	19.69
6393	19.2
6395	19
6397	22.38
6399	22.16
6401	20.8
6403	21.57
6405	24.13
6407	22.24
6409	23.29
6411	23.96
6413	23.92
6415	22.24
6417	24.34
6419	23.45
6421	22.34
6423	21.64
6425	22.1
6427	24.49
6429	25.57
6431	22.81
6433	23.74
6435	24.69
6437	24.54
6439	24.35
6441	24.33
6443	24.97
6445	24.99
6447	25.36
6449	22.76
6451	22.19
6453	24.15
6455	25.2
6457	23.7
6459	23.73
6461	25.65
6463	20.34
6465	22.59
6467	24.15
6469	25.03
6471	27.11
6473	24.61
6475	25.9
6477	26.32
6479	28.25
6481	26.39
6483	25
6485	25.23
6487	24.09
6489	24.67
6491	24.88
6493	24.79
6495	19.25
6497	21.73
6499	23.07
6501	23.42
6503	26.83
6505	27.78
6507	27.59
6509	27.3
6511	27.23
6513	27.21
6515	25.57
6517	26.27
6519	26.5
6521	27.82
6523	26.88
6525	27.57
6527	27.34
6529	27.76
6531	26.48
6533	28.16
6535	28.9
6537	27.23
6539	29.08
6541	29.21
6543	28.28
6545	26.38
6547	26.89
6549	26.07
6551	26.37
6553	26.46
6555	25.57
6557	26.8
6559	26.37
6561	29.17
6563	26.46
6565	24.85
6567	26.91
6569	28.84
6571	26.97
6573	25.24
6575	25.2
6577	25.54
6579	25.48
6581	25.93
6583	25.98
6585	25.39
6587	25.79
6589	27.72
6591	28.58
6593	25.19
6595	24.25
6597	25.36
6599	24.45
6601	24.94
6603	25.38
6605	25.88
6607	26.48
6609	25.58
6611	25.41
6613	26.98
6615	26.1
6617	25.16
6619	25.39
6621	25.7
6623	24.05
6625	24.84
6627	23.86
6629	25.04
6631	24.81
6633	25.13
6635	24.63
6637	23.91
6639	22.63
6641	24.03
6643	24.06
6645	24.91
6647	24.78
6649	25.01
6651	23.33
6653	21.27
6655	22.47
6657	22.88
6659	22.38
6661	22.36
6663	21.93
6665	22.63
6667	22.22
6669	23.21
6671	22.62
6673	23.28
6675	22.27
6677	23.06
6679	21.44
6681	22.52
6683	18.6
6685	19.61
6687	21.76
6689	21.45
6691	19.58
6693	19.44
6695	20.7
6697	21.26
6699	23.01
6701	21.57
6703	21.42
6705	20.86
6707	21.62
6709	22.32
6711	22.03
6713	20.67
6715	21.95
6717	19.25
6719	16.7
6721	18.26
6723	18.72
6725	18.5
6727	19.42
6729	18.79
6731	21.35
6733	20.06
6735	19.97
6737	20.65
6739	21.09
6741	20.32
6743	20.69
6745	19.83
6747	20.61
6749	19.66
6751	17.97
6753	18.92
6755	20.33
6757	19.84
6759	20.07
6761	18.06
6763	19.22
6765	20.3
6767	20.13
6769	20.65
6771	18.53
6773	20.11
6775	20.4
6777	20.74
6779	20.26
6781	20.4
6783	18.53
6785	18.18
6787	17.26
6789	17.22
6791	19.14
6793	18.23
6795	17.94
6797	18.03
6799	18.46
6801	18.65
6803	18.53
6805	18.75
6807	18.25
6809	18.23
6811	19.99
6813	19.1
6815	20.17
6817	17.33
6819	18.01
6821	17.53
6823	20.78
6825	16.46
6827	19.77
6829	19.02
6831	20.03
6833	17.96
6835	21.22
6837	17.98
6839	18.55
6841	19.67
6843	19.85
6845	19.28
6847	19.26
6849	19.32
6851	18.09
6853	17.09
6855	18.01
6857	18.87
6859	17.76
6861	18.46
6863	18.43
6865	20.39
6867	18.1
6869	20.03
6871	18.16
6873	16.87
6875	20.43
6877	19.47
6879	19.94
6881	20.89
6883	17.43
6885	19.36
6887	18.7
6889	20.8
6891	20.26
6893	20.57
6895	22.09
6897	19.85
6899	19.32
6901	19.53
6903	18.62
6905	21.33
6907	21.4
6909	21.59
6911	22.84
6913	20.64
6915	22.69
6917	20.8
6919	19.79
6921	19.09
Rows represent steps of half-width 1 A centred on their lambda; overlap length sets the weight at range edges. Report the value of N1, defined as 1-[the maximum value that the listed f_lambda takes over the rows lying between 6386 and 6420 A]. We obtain -23.3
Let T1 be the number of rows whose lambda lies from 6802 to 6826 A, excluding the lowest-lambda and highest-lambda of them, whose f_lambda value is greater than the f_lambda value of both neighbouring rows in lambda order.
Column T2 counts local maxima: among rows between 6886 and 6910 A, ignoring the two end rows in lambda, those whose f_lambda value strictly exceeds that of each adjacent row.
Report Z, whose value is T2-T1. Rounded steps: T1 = 5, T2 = 3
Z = -2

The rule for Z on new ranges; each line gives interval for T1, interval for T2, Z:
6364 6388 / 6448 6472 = -1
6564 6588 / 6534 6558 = 0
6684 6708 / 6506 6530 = 0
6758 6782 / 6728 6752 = 1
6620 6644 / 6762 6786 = 1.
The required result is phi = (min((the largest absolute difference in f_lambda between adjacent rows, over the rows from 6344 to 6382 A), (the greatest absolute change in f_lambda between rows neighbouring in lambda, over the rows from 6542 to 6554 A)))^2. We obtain 3.6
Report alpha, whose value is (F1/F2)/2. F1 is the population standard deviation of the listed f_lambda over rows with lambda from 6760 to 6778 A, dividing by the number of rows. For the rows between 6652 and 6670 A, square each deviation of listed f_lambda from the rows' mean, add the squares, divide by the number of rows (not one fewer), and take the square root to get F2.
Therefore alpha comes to 0.87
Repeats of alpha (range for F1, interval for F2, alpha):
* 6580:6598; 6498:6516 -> 0.37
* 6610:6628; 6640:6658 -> 0.38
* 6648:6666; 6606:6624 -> 0.62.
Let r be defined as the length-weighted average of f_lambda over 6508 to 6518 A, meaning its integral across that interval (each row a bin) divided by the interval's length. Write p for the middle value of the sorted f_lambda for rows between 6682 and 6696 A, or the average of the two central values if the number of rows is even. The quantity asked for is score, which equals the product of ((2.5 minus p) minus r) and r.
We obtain -1171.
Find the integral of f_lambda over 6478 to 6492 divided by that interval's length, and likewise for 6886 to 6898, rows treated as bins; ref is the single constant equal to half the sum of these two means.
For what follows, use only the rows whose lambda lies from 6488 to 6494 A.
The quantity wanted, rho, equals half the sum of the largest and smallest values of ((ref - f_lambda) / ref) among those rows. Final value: -0.08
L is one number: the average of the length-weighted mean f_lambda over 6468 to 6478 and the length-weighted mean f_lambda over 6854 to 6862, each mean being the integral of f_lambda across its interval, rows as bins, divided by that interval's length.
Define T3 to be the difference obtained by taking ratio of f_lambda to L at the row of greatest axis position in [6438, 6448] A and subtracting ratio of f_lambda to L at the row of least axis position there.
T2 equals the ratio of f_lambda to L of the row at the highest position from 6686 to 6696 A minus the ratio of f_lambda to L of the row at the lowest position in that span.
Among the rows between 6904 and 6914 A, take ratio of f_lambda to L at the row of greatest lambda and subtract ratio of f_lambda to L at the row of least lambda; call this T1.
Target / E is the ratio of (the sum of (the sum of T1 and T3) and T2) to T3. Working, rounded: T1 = -0.03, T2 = -0.05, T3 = 0.05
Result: -0.73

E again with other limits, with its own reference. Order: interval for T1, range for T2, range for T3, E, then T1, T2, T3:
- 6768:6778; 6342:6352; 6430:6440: 1.86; 0.00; 0.06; 0.07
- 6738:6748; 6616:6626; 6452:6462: 0.47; -0.02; -0.01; 0.07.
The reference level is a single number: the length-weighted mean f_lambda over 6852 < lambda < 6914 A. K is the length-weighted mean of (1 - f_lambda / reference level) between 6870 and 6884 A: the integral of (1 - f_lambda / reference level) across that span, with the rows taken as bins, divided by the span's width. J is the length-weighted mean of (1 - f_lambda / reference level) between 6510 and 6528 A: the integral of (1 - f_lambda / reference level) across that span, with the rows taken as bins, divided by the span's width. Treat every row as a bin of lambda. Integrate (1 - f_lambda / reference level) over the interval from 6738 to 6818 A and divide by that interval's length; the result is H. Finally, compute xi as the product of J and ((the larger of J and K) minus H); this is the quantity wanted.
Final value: -0.004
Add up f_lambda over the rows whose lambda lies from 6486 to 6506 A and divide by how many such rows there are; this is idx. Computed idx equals 24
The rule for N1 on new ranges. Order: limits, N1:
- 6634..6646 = -23.9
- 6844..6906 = -21.1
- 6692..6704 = -22.0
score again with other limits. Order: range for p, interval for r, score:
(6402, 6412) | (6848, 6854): -708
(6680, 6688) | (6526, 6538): -1267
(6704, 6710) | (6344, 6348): -895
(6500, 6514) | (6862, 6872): -832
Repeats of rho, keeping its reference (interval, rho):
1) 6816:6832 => 0.19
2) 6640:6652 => -0.05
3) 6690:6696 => 0.13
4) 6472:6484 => -0.15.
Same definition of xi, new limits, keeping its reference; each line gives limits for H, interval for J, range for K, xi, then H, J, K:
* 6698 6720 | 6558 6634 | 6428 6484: 0.057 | -0.07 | -0.32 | -0.3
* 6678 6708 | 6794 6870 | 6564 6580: 0.005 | -0.07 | 0.04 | -0.3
